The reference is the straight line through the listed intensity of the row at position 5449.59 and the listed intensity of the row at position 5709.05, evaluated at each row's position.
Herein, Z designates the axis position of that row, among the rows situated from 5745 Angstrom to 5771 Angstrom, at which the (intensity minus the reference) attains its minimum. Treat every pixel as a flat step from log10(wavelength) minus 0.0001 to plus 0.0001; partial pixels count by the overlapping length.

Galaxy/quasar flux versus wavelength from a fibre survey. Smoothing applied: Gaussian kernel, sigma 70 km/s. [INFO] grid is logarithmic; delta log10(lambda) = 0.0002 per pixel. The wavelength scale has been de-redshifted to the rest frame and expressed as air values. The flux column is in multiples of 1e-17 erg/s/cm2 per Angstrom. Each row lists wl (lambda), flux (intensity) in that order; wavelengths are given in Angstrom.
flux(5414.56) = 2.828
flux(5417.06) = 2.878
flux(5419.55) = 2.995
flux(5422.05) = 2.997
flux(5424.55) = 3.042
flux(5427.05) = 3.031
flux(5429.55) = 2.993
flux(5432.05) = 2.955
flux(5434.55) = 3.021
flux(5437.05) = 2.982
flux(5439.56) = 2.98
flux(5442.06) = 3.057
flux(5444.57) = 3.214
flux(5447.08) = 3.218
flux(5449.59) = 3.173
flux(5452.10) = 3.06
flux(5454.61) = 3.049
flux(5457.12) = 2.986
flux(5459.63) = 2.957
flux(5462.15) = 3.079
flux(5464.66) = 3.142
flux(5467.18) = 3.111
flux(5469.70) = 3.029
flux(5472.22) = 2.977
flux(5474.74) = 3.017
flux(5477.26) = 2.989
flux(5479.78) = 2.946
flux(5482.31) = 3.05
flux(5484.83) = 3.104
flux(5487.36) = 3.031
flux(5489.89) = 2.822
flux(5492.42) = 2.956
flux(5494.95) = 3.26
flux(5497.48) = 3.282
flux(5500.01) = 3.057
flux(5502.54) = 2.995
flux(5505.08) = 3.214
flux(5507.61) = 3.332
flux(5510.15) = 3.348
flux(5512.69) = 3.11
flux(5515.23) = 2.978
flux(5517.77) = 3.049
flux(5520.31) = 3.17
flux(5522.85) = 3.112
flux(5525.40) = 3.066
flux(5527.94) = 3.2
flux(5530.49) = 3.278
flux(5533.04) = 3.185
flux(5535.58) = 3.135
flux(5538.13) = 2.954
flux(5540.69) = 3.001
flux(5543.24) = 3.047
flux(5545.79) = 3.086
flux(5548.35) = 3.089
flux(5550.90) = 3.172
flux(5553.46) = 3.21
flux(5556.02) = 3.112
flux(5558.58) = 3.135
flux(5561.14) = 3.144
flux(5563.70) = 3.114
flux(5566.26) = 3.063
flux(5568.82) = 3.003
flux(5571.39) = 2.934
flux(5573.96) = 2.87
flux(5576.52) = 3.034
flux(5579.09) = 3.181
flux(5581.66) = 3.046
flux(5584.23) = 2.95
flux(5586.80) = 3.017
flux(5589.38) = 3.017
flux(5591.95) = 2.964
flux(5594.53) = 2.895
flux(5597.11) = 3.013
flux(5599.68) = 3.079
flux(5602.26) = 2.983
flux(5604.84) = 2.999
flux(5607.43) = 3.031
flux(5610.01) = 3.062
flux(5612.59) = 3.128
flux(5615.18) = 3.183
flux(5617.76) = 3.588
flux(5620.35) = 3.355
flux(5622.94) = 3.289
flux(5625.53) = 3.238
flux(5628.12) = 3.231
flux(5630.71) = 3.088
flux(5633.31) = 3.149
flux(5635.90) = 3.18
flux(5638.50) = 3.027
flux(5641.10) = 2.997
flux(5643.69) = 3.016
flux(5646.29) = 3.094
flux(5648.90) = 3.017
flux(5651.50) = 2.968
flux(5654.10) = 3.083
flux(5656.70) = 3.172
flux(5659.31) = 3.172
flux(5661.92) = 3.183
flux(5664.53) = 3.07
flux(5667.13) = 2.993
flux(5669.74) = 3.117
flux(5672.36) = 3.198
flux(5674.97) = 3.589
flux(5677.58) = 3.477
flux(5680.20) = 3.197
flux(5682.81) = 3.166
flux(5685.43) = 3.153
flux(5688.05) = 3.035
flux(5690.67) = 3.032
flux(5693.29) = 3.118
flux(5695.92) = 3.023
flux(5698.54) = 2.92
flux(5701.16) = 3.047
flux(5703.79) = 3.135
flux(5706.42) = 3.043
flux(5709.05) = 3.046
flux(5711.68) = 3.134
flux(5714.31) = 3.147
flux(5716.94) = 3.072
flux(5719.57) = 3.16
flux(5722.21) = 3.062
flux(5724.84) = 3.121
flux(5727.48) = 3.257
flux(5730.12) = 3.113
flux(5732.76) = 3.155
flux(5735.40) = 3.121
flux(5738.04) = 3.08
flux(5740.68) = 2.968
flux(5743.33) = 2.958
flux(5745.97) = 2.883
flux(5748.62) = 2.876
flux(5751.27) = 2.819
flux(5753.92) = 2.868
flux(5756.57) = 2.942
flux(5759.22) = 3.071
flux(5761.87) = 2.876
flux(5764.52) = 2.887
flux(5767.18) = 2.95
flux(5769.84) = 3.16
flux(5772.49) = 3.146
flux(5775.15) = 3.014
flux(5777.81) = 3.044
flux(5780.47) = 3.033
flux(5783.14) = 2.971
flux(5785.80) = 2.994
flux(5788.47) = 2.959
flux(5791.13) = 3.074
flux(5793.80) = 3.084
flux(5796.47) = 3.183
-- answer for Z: 5751.27 Angstrom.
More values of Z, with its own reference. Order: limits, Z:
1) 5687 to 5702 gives 5698.54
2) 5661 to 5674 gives 5667.13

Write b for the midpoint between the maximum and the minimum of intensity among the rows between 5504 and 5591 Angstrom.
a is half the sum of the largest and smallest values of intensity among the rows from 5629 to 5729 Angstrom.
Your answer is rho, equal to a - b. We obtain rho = 0.15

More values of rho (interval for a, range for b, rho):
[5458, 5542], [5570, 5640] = -0.14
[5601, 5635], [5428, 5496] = 0.24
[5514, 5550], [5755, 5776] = 0.10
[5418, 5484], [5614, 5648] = -0.21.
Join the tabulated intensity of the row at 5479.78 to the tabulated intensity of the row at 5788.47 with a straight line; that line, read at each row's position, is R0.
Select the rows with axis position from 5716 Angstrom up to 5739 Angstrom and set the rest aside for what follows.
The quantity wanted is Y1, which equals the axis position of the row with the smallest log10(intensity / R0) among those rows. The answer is 5722.21 Angstrom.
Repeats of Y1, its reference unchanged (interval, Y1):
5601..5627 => 5602.26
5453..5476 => 5459.63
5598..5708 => 5698.54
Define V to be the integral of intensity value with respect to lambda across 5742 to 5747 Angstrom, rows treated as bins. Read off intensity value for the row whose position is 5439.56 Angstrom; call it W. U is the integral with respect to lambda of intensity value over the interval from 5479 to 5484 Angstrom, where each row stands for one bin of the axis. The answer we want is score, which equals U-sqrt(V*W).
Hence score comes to 8.5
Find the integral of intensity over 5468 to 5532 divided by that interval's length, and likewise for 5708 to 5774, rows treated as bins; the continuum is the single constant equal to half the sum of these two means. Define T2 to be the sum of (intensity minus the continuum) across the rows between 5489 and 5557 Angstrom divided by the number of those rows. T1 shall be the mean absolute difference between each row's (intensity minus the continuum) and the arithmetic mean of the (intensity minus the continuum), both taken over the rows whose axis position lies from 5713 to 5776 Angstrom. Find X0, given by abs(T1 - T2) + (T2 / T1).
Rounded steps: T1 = 0.107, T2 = 0.05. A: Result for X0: 0.6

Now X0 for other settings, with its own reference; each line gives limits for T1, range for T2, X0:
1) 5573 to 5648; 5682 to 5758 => 0.0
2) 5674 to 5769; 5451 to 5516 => 0.2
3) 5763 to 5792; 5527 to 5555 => 0.9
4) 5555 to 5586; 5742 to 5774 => -1.3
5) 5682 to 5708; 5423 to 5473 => -0.1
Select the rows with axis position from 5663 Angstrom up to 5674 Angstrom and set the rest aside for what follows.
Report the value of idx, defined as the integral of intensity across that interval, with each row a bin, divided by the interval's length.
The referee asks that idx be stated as 3.112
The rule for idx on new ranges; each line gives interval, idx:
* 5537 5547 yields 3.022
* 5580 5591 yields 3.012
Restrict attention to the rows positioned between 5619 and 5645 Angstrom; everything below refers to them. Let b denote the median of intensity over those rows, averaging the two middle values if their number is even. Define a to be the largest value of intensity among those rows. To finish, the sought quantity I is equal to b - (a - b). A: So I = 2.97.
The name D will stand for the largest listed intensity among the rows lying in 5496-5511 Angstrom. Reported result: 3.348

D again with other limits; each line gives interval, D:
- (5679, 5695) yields 3.197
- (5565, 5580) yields 3.181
